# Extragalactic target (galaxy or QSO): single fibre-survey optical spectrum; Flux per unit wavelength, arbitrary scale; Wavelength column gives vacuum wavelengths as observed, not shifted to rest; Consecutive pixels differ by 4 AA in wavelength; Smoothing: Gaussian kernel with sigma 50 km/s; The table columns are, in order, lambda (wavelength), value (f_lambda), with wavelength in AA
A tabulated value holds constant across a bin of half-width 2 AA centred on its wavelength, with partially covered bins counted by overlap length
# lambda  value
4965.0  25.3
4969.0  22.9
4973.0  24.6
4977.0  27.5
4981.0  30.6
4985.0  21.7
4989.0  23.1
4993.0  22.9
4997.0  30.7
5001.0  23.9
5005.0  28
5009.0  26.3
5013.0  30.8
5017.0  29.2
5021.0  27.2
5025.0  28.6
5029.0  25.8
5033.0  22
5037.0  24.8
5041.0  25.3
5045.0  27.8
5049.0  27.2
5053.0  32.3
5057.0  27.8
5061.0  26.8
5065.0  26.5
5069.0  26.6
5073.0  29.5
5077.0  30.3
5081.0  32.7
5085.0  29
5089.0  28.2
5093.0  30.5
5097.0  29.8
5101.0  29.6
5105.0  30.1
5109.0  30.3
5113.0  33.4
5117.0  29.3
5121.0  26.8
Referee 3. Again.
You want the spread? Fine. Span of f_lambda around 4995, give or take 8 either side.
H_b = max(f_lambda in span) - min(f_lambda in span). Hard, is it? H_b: 7.8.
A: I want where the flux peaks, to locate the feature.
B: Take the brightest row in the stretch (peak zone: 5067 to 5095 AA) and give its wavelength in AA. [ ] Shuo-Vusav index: 5081.0 AA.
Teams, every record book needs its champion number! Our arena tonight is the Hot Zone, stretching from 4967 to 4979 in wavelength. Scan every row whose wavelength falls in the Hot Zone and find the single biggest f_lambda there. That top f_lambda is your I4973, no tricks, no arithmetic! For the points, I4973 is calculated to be 27.5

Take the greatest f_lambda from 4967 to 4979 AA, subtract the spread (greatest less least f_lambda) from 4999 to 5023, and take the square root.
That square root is 4.5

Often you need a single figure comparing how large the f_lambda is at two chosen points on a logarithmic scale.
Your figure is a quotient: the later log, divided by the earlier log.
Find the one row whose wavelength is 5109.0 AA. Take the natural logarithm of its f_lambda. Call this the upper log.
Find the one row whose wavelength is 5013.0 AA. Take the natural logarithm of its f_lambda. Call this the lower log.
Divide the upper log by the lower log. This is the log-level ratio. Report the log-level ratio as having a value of 1.00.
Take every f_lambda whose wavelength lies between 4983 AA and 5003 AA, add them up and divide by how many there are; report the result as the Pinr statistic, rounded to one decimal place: 24.5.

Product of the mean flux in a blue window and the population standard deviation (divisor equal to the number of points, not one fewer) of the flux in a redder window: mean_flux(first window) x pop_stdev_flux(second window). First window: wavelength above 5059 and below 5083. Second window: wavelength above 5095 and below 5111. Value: 8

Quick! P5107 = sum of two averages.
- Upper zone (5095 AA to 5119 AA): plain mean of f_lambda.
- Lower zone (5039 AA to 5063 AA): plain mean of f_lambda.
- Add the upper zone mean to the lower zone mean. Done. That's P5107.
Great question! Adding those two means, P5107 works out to 58.3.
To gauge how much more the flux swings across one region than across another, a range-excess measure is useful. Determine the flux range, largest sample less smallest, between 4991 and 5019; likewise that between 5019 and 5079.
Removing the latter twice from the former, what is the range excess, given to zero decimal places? -13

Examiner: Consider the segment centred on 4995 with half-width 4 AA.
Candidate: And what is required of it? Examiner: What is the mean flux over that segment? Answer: 26.8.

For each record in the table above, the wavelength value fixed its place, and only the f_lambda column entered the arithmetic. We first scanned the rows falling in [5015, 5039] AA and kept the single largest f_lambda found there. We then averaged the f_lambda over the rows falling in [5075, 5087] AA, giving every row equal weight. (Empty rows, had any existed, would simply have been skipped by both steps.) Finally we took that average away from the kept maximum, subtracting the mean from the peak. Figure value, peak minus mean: -1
